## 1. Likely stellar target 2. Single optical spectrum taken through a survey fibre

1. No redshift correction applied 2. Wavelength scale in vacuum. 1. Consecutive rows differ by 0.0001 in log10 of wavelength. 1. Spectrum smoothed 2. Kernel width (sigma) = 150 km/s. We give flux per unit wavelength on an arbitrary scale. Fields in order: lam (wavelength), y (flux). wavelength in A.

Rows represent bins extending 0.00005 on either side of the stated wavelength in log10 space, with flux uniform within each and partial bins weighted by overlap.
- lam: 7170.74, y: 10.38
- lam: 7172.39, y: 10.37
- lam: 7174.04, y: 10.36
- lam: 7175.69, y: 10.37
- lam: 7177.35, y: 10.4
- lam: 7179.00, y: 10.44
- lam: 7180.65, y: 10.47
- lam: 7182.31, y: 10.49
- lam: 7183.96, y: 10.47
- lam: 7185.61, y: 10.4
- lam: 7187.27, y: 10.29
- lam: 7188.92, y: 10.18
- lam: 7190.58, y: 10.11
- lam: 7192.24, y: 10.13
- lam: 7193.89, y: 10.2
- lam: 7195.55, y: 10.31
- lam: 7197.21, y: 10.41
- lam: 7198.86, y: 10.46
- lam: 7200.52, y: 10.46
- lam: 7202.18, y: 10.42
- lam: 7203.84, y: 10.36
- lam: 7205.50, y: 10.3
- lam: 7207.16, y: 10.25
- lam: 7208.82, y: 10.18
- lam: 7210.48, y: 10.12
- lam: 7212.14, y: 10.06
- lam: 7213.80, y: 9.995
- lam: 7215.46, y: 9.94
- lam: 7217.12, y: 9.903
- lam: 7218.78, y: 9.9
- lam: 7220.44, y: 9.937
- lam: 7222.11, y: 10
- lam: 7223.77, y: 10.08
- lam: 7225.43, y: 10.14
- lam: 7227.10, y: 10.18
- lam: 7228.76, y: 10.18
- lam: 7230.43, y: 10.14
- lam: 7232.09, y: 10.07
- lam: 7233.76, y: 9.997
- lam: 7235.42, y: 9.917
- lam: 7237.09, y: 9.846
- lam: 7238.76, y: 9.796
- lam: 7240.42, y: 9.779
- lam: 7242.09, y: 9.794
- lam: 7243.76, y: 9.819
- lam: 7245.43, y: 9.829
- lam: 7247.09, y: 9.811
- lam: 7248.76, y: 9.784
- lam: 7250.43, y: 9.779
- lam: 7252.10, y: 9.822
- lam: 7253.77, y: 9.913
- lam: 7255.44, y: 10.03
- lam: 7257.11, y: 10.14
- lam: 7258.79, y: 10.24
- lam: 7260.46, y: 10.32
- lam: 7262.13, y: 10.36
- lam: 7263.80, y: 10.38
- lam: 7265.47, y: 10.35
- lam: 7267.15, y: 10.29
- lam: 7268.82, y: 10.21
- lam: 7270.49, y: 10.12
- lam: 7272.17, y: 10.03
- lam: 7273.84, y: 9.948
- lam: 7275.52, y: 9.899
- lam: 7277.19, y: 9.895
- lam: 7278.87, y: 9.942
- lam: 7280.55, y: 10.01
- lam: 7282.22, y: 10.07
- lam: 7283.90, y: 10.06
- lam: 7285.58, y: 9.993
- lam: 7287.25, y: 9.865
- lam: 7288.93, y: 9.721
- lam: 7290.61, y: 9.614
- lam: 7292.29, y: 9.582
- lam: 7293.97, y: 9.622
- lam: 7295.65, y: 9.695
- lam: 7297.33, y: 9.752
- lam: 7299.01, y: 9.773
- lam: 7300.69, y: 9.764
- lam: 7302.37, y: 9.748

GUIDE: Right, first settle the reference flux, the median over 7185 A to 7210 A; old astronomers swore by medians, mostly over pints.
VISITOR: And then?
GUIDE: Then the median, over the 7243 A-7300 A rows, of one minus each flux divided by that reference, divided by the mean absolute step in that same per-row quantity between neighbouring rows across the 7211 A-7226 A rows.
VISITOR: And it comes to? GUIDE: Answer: 7.45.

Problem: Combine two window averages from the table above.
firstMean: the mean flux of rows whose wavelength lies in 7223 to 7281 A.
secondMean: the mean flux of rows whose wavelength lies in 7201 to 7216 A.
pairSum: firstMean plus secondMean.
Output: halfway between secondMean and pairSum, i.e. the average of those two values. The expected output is 15.2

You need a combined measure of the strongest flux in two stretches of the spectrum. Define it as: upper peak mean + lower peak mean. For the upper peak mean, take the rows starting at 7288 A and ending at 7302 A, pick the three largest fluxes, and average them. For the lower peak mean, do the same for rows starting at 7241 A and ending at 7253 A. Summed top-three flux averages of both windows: 19.6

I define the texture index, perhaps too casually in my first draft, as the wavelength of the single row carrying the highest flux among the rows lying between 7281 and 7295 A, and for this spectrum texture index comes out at 7282.22 A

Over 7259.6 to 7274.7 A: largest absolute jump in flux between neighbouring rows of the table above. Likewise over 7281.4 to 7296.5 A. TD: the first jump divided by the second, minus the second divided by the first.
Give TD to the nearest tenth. -1.0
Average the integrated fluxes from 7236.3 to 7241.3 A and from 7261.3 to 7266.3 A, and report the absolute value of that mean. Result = 50.5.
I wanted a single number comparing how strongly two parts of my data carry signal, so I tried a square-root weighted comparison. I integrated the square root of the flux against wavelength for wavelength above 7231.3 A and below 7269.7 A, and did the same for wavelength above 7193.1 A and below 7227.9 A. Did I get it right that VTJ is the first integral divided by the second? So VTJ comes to 1.1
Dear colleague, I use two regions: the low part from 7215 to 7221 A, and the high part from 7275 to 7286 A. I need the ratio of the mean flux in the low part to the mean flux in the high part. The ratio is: 0.99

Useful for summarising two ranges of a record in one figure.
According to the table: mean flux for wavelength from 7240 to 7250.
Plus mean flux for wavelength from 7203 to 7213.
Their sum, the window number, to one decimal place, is 20.0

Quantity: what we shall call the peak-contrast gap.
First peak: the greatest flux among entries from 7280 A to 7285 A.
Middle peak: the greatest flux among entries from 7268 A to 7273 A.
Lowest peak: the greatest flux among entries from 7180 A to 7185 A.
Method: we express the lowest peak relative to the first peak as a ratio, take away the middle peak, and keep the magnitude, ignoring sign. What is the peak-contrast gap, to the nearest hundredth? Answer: 9.17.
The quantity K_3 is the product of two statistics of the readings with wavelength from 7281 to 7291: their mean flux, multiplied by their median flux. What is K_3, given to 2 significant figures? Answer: 98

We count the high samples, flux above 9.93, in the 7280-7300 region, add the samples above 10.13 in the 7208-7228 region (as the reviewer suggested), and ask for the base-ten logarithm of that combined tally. 0.85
